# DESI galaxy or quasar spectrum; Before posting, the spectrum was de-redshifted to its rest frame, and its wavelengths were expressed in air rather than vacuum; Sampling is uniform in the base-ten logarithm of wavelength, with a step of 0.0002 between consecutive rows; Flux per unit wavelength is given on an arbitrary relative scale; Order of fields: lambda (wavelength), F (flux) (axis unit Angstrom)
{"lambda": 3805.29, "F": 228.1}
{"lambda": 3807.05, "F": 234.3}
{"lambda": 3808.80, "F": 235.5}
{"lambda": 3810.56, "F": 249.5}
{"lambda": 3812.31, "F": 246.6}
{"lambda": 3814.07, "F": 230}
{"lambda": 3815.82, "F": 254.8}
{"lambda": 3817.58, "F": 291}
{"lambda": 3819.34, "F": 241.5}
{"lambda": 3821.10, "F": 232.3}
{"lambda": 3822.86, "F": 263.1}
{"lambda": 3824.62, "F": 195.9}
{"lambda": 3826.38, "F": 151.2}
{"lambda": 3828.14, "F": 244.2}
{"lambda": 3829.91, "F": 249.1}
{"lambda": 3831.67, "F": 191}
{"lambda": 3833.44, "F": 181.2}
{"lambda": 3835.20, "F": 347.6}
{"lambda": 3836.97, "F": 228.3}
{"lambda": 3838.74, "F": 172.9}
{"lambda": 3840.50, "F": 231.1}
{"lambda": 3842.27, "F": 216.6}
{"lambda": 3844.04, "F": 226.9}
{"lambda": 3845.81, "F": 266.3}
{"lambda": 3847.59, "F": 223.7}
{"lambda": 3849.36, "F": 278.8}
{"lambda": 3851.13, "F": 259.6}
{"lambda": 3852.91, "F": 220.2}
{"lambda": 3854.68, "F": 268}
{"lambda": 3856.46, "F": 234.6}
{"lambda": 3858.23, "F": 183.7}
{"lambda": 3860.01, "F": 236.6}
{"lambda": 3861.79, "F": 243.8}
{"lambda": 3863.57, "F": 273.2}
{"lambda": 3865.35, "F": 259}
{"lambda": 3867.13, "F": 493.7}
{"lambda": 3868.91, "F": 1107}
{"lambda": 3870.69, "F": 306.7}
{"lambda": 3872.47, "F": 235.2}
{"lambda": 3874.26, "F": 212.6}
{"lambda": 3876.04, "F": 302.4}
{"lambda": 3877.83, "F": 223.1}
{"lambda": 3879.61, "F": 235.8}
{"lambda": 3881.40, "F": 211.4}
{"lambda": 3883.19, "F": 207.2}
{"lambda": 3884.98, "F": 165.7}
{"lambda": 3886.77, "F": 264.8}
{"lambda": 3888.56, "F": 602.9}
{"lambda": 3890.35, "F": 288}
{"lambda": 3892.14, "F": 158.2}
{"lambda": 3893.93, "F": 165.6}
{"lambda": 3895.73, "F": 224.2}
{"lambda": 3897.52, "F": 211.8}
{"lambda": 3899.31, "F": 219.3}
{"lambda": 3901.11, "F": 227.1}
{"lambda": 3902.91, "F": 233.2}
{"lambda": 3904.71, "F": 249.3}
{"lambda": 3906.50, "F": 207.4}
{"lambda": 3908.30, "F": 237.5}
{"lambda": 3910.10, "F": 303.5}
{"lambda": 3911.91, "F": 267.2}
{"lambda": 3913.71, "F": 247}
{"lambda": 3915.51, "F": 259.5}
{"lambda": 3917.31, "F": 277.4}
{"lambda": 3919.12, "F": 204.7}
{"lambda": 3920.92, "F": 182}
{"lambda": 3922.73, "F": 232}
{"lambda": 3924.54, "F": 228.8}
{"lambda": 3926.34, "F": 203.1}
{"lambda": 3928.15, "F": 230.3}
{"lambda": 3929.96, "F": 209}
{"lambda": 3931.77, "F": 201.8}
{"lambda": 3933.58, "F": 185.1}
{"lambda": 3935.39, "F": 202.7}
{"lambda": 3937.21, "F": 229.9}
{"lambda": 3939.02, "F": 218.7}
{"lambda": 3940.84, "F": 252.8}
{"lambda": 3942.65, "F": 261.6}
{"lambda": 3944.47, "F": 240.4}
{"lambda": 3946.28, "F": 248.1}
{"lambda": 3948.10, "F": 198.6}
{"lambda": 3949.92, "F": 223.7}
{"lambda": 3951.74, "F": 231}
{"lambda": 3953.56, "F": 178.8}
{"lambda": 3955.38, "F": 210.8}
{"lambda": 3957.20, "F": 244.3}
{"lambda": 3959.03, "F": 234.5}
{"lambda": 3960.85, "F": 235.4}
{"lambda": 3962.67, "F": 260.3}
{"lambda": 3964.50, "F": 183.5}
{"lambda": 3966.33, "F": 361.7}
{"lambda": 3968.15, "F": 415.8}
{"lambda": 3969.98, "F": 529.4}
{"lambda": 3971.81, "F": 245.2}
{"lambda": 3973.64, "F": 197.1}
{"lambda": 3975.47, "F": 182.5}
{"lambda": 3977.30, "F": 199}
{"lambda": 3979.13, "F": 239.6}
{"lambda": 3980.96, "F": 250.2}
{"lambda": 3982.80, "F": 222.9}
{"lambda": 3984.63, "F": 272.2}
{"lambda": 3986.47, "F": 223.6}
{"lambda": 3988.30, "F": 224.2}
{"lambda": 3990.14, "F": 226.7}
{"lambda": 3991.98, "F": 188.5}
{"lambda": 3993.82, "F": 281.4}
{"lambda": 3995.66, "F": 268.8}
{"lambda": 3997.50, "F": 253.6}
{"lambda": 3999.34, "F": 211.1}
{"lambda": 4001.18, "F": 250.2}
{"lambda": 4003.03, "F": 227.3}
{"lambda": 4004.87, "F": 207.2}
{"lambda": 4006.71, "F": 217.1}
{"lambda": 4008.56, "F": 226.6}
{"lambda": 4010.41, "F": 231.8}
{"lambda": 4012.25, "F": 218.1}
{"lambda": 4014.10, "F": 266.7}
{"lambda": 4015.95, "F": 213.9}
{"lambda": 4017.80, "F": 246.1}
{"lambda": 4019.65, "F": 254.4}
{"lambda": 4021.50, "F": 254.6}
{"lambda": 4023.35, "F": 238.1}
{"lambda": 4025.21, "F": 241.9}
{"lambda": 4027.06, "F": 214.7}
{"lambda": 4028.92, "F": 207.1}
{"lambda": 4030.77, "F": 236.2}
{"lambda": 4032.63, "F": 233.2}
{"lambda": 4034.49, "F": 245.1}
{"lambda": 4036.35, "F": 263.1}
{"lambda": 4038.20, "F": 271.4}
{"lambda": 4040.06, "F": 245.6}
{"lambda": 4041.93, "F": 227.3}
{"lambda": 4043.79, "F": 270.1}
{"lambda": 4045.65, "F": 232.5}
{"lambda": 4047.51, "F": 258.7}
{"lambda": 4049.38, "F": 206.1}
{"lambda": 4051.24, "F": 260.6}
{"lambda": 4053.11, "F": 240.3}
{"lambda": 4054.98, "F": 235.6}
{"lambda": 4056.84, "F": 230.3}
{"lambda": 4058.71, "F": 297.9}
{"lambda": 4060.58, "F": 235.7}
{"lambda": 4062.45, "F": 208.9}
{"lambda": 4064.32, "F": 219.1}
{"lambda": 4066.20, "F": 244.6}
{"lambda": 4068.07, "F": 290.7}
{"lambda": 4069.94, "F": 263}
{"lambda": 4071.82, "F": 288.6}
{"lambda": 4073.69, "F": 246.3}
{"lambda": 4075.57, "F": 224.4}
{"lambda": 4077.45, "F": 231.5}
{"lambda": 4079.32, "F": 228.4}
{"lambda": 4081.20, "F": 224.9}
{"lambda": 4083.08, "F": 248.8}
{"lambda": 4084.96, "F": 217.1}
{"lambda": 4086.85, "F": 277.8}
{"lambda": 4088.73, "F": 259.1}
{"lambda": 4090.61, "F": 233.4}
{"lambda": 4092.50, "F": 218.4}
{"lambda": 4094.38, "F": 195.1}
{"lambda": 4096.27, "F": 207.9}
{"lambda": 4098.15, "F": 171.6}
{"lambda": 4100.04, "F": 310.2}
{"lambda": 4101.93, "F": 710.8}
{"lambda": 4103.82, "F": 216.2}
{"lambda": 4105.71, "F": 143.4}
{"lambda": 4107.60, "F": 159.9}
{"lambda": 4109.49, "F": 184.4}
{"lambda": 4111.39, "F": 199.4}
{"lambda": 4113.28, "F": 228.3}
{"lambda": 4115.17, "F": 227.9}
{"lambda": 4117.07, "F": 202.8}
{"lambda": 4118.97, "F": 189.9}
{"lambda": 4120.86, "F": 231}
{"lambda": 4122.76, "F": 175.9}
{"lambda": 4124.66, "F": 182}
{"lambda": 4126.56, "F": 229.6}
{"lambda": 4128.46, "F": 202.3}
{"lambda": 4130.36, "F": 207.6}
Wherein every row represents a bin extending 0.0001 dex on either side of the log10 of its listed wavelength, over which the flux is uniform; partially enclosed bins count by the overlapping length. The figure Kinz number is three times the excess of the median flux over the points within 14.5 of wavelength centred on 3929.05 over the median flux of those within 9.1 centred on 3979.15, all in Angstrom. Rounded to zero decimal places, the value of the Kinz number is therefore -51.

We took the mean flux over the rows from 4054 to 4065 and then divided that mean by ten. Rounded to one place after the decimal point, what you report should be 23.8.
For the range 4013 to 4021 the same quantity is 24.5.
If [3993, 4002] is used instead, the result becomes 25.3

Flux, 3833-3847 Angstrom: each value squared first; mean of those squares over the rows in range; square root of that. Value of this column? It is 239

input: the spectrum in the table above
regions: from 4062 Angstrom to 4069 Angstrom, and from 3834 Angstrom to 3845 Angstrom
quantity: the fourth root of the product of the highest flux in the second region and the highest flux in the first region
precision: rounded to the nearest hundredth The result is 17.83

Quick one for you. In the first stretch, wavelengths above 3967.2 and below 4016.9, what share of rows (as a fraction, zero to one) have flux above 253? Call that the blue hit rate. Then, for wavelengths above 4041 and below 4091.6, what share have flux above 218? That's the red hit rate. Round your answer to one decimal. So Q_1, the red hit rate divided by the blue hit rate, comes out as 3.4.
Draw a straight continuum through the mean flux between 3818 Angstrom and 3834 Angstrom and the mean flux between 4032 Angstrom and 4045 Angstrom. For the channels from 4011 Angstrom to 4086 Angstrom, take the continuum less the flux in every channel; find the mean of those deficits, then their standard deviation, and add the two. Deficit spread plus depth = 33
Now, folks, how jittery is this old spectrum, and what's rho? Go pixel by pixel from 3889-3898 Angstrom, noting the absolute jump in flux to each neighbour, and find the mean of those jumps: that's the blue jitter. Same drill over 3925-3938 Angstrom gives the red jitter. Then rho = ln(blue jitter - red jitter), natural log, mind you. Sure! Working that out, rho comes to 3.5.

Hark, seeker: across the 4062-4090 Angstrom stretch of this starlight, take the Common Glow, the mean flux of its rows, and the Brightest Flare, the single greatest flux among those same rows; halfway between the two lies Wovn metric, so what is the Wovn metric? 268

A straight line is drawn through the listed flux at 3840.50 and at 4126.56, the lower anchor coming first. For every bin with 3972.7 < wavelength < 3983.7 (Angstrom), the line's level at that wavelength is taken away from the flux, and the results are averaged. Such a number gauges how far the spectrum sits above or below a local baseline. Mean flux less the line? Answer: -15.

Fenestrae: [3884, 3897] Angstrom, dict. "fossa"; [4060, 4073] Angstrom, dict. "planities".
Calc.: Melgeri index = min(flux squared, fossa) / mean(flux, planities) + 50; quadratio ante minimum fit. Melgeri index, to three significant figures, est 150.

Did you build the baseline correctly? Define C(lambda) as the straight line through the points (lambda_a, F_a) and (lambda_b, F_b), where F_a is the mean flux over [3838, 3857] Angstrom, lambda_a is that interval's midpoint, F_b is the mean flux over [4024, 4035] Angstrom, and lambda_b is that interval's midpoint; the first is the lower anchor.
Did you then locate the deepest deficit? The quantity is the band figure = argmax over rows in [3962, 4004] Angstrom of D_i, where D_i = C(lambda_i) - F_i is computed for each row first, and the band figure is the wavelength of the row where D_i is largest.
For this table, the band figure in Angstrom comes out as 3975.47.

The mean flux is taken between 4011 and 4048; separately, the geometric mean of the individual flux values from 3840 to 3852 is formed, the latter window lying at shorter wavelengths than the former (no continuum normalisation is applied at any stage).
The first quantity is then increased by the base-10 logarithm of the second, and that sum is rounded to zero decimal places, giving 244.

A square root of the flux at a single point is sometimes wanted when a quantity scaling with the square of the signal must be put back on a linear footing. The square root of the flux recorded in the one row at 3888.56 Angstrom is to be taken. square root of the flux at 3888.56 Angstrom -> 25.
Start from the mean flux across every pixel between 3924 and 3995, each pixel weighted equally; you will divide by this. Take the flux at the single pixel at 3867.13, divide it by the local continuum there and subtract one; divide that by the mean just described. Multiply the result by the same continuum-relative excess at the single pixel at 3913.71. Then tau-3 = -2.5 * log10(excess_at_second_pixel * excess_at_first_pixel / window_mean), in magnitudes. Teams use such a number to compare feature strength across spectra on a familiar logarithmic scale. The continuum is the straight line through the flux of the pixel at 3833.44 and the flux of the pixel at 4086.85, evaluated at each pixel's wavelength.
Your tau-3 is 7.4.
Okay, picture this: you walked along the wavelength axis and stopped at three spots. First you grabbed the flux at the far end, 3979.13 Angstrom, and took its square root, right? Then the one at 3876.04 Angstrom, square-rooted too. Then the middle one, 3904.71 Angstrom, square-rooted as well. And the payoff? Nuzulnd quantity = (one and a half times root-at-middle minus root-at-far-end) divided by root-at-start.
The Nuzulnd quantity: 0.47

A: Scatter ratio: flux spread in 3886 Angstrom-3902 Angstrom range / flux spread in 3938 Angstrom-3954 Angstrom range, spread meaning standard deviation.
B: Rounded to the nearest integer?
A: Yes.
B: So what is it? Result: 5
